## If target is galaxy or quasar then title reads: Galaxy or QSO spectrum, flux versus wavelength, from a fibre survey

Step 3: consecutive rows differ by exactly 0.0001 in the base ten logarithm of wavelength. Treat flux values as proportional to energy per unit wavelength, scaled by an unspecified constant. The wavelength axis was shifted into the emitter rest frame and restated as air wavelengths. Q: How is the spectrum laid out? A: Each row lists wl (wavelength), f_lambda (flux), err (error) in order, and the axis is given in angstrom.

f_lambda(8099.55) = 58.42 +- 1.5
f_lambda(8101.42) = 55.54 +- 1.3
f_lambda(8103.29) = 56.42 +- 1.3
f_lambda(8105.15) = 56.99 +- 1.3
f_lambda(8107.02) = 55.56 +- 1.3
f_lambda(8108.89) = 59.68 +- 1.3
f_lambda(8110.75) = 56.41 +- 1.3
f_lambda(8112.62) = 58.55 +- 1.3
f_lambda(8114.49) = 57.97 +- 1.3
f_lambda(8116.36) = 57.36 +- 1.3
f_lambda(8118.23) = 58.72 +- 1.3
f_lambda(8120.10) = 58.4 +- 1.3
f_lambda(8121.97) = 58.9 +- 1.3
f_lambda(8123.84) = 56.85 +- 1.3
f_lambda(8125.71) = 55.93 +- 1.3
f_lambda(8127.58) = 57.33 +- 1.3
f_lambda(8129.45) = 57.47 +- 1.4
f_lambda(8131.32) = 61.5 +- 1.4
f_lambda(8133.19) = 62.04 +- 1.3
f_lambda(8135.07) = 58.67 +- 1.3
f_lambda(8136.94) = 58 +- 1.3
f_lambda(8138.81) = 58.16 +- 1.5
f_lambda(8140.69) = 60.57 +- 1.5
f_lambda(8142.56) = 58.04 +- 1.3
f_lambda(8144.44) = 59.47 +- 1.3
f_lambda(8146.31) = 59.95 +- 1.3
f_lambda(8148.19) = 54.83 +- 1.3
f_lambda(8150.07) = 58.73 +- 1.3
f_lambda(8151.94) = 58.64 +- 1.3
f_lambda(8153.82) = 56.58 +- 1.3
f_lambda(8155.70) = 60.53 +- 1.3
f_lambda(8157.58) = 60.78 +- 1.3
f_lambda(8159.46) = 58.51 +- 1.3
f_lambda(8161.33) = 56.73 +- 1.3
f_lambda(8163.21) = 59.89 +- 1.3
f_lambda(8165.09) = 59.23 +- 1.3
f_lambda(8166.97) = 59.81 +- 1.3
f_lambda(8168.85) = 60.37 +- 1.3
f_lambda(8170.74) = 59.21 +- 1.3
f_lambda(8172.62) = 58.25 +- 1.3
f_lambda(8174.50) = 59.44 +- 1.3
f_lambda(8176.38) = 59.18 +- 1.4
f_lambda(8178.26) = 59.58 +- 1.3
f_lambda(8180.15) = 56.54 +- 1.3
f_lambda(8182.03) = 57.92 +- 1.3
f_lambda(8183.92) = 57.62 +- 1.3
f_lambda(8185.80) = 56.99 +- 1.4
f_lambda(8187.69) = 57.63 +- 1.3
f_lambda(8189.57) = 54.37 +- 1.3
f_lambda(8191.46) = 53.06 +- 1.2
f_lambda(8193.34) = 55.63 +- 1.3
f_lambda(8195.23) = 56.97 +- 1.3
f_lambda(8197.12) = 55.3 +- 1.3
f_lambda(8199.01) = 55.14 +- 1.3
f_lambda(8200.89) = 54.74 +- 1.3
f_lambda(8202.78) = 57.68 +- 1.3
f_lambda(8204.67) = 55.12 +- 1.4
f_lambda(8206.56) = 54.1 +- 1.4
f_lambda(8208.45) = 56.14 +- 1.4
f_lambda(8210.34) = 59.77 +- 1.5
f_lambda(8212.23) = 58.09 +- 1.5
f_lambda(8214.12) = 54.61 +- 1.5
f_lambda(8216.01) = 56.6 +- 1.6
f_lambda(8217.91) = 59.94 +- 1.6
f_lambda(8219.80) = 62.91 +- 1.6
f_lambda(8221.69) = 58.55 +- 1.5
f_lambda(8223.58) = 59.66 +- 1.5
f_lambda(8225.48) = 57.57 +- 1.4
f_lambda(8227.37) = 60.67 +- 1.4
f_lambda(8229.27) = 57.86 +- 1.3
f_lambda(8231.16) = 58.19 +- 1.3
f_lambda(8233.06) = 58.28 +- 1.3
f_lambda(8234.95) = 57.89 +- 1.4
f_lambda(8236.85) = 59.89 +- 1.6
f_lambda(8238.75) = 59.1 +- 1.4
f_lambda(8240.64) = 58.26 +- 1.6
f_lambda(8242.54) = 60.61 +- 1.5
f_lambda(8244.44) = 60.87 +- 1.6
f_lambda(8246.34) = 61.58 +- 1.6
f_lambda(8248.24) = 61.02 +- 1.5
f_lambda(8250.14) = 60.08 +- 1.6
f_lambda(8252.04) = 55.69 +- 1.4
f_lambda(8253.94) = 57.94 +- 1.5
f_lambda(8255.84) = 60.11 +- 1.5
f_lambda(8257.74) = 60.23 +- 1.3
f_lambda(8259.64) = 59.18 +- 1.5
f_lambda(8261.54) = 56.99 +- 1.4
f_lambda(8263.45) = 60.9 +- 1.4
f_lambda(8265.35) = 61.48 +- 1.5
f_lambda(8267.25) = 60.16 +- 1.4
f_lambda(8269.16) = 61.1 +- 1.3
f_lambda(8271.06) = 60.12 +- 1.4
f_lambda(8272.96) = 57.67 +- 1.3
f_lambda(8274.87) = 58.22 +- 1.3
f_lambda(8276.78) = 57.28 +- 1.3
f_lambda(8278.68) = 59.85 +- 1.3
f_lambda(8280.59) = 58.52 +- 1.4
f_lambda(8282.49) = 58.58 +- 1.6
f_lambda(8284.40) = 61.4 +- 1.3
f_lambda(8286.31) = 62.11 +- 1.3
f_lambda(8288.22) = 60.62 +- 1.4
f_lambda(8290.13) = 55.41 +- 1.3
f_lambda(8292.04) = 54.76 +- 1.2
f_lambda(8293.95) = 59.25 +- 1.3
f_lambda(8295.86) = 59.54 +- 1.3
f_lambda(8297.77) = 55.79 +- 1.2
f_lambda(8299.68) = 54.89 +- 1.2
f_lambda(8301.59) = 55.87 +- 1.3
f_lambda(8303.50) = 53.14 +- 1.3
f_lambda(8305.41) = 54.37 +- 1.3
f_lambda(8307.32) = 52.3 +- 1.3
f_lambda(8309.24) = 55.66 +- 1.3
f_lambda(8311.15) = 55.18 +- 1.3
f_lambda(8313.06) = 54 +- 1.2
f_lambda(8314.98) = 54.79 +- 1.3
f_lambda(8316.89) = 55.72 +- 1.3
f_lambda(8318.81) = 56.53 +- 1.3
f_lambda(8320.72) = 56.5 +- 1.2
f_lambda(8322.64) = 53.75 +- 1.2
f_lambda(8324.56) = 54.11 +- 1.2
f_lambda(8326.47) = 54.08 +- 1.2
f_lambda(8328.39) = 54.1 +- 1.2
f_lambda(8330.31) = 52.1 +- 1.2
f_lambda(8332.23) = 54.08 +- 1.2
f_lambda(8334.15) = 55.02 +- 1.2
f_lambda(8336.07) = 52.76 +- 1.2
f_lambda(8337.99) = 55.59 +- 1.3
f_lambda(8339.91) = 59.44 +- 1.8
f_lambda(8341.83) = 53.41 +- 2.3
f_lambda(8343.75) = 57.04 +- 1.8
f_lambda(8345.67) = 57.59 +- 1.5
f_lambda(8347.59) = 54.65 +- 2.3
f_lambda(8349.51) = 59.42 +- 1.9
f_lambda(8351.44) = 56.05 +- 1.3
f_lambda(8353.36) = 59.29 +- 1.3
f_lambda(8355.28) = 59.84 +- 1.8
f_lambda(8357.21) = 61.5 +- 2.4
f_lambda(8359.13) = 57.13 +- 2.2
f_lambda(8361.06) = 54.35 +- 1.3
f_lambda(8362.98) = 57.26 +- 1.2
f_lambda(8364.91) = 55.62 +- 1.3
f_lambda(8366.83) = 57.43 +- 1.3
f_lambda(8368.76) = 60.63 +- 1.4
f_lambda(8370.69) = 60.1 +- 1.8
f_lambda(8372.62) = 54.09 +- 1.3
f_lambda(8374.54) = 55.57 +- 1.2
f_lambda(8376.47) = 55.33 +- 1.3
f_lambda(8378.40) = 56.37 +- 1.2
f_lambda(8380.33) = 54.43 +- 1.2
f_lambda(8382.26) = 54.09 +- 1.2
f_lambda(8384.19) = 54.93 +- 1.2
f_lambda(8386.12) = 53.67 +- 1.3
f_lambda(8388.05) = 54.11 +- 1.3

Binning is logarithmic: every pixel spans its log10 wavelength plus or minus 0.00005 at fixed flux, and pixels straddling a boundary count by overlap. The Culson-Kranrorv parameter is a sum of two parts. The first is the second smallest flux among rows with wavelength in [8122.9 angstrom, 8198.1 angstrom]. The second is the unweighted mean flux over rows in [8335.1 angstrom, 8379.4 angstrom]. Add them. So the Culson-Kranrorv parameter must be 111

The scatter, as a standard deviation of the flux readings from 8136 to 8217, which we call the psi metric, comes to 2.0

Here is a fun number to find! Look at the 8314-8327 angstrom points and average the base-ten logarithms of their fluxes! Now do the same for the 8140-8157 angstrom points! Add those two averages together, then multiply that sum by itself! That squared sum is 12.31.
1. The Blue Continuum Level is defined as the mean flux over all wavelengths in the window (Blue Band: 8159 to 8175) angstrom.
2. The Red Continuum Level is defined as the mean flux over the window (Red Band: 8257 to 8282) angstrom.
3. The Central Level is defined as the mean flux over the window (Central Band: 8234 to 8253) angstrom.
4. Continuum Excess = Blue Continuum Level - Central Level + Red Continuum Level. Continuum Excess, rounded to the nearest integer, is 59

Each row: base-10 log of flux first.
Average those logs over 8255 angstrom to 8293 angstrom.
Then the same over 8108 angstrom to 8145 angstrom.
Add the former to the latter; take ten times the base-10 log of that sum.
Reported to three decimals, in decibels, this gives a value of 5.489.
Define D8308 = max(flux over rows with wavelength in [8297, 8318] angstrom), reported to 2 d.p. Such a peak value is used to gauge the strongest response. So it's 55.87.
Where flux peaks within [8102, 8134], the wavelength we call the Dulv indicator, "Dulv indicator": 8133.19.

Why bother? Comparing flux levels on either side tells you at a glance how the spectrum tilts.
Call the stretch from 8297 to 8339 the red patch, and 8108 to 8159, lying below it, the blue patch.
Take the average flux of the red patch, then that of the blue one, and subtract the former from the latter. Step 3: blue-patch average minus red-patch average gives 4.0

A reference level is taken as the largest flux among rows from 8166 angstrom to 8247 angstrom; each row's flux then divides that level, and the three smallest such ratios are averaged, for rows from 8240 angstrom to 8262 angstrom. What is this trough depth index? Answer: 1.029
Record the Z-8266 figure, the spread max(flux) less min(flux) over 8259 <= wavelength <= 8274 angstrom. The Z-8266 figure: 4.5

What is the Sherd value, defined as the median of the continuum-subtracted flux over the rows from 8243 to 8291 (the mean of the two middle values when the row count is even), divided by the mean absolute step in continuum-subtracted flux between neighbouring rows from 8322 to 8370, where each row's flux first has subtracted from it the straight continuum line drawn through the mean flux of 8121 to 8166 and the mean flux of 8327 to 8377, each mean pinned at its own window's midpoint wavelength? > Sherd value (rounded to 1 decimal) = 1.1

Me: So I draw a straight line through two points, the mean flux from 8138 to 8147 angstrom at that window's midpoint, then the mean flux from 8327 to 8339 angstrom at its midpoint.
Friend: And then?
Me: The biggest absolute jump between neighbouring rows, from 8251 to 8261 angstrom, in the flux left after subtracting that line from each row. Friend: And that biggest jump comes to 2.3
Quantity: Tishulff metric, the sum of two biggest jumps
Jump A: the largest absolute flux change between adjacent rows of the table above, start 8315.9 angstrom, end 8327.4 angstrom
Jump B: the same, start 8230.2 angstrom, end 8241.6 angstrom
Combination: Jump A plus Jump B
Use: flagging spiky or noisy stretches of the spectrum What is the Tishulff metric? 5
